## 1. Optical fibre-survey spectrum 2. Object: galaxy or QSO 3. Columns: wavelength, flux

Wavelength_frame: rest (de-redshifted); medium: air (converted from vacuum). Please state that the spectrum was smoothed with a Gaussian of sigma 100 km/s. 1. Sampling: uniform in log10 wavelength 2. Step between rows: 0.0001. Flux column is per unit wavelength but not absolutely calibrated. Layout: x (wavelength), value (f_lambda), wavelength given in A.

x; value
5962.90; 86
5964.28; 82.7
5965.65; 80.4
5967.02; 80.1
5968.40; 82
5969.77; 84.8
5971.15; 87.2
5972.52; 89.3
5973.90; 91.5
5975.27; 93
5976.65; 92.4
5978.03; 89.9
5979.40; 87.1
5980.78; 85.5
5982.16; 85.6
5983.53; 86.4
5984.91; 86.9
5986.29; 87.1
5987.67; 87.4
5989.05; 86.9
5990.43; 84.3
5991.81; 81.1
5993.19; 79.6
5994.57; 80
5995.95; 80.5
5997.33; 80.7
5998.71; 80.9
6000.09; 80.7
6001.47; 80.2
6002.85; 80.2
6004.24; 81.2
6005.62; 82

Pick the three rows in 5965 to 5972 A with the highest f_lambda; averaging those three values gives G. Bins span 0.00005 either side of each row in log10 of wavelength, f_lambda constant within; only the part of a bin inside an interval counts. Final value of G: 85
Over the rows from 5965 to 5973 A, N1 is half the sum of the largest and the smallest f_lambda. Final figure 85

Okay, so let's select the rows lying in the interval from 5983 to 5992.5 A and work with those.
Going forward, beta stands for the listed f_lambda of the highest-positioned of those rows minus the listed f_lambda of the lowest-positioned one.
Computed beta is -5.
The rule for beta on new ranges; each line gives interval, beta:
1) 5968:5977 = 10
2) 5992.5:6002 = 1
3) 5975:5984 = -7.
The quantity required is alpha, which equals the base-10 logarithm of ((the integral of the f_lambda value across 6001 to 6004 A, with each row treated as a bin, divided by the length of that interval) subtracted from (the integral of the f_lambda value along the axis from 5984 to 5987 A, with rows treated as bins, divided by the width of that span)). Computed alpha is 0.8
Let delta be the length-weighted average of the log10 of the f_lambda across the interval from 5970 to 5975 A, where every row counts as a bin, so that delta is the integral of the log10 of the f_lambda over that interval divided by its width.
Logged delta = 1.95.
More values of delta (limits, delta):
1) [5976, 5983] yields 1.95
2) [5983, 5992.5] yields 1.93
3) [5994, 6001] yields 1.91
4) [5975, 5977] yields 1.96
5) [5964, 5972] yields 1.92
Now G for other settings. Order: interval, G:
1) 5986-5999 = 87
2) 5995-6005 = 81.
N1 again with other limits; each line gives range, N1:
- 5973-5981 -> 89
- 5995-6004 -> 81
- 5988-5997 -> 83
